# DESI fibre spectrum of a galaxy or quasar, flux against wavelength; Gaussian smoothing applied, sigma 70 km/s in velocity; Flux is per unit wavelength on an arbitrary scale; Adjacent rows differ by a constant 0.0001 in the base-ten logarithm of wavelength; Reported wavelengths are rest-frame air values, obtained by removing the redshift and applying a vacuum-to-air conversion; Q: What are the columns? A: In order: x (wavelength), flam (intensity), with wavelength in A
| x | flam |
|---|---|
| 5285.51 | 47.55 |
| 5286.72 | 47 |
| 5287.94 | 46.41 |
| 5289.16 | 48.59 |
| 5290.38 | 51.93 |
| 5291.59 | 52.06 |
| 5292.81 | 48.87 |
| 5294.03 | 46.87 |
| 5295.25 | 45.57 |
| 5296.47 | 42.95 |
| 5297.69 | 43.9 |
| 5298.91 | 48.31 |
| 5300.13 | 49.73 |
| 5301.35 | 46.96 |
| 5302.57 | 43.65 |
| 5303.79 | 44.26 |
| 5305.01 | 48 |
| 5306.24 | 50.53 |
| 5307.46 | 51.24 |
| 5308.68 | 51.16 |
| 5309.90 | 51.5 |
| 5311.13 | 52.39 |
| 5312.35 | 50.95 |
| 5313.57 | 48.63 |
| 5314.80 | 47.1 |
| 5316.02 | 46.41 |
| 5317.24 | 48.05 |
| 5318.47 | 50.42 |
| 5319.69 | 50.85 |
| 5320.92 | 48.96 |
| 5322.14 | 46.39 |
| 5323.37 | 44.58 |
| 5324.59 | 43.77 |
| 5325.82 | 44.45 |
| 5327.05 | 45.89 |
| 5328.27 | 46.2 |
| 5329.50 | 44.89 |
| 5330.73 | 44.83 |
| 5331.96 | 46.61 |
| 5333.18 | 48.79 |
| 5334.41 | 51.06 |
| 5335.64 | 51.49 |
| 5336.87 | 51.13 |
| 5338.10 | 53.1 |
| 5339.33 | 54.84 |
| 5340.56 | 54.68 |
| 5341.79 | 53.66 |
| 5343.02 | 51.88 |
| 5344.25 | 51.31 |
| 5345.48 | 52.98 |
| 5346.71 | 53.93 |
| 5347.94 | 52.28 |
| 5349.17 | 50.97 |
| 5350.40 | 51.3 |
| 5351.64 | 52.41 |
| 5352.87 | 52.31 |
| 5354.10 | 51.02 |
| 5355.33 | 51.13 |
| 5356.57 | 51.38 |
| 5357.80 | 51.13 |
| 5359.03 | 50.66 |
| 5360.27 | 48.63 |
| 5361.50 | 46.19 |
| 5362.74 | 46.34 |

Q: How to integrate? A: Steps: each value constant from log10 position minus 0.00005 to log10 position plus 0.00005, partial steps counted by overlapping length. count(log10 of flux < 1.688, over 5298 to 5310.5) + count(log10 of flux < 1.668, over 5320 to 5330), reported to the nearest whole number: 12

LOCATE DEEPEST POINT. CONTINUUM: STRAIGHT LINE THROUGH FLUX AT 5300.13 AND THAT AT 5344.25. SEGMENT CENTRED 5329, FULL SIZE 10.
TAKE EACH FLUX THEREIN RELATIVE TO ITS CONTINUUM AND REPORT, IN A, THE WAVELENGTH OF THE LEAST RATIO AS 5324.59 A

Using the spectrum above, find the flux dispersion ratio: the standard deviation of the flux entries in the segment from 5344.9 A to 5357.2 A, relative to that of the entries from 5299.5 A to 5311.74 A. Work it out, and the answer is 0.3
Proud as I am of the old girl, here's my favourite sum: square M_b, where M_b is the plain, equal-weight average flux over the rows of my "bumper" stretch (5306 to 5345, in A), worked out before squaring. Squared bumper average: 2431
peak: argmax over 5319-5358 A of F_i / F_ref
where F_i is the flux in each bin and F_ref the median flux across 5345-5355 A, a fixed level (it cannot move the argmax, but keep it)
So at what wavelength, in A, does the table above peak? 5339.33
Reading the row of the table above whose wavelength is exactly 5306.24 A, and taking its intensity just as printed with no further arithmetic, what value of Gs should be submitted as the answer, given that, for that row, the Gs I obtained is 50.53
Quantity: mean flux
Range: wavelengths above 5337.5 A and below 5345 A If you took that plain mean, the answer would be 53.2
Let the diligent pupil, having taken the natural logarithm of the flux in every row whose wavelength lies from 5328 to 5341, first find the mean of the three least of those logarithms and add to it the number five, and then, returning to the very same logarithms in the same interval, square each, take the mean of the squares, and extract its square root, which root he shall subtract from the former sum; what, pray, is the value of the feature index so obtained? 4.91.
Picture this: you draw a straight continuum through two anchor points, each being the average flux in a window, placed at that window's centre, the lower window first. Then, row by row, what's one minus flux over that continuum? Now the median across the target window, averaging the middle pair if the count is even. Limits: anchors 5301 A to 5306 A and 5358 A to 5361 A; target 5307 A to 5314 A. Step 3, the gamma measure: -0.11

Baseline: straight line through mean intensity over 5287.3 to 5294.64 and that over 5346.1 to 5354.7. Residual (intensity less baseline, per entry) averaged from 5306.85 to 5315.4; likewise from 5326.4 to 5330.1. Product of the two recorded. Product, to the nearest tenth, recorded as -1.7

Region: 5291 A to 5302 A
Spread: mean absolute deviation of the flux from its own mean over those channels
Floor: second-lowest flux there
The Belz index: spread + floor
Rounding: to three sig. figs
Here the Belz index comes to 46.1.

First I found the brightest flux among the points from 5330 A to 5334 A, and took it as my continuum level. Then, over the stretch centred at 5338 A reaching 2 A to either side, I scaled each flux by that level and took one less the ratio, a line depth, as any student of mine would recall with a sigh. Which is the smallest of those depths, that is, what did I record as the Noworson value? -0.12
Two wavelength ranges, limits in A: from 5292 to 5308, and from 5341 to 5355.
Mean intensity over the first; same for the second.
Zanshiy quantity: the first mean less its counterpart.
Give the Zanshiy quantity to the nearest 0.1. -5.2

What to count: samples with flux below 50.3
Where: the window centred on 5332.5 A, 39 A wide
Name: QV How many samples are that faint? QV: 15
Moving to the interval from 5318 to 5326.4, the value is 5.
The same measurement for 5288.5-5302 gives 9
